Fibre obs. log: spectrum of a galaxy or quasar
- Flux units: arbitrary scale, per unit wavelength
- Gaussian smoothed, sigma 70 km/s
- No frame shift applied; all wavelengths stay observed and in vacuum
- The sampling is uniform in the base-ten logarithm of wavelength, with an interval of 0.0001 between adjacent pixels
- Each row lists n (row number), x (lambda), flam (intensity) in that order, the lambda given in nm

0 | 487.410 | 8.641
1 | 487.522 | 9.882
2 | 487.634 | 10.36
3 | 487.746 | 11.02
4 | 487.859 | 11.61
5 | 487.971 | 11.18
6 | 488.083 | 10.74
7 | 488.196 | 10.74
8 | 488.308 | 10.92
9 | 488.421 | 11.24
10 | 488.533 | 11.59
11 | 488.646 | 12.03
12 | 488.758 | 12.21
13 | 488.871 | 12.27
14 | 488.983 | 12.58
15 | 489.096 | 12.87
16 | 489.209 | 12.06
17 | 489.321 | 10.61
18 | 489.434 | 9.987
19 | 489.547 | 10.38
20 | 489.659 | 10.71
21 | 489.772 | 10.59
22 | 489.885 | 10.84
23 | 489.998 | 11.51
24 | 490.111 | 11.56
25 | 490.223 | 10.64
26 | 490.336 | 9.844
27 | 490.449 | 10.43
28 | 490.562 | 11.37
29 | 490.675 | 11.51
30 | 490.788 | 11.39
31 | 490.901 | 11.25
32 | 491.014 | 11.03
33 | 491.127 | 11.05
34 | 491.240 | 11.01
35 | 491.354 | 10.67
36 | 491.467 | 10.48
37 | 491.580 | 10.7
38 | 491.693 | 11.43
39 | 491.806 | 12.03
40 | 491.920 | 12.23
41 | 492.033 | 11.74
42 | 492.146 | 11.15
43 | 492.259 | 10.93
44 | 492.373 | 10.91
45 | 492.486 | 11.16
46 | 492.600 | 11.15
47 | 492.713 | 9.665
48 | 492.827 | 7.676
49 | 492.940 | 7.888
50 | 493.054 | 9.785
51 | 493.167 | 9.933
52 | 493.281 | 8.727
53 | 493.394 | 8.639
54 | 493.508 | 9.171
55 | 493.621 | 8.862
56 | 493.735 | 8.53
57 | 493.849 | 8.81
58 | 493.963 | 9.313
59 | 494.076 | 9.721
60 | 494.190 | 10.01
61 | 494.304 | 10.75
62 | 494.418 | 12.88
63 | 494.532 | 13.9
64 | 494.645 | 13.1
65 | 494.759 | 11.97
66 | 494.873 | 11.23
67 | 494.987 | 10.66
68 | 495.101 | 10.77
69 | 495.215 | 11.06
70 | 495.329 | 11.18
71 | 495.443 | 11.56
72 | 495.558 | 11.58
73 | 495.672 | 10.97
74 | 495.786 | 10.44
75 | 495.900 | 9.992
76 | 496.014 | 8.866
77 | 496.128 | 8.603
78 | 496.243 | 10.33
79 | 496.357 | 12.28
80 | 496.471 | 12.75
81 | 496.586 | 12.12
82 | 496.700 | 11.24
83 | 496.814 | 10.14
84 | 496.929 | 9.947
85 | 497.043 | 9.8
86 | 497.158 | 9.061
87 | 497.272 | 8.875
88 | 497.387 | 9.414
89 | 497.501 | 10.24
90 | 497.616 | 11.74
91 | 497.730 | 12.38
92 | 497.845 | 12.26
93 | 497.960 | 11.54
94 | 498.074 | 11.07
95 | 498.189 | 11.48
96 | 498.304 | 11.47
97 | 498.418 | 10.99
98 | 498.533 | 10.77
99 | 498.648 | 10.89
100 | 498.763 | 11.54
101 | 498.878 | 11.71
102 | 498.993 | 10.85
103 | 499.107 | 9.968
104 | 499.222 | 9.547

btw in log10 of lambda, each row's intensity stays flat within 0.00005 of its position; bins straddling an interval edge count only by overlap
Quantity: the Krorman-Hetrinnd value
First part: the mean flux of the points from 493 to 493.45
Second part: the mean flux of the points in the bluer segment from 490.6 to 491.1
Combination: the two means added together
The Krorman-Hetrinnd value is 20.6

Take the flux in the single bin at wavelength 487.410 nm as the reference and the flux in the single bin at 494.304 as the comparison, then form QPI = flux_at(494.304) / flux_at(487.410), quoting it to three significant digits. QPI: 1.24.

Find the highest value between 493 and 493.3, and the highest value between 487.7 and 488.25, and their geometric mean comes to 10.7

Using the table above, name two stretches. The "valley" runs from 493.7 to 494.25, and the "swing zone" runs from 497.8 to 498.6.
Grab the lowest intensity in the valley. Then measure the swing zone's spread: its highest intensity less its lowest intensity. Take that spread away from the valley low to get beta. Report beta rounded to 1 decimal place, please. 7.0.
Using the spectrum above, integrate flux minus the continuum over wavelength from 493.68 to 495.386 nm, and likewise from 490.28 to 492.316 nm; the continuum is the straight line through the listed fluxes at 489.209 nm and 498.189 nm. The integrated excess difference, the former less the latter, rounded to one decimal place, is 0.3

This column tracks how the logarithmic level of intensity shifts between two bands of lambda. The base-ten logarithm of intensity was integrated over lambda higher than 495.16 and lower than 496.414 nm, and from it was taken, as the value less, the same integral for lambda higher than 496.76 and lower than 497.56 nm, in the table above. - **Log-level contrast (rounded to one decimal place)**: 0.5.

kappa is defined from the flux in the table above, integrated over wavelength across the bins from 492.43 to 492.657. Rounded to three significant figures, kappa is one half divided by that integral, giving 0.198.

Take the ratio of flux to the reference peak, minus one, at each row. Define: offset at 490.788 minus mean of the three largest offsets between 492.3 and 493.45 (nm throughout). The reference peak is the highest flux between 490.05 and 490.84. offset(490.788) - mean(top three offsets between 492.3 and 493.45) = 0.03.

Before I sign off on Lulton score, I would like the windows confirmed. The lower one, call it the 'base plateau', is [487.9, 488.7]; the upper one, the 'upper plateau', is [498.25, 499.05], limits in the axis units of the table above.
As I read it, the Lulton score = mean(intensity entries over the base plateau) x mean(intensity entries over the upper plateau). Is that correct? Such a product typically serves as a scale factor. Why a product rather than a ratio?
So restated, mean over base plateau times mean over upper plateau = 125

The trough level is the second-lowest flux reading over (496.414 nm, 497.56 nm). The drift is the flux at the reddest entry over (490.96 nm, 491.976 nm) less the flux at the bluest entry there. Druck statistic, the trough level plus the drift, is 10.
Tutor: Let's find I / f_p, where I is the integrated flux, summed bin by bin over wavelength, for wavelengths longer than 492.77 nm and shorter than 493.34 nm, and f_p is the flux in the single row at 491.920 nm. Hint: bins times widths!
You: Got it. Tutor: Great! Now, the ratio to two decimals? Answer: 0.41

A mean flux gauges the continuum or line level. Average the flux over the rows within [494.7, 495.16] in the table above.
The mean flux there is 11.2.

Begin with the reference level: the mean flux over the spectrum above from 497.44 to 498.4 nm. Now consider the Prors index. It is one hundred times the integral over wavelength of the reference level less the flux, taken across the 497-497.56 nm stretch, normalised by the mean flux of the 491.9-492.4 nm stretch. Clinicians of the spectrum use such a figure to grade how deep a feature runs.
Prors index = 10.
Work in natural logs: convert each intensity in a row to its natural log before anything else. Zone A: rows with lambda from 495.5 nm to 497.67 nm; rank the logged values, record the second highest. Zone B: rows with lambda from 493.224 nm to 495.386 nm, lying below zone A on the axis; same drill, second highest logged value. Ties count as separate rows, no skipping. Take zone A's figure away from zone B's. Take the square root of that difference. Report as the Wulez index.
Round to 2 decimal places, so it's 0.25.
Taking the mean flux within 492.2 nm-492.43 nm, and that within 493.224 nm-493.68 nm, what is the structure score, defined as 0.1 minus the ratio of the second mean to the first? -0.71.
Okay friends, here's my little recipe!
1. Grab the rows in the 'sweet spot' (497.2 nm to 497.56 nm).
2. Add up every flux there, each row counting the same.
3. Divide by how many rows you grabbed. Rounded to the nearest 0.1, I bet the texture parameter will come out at 9.5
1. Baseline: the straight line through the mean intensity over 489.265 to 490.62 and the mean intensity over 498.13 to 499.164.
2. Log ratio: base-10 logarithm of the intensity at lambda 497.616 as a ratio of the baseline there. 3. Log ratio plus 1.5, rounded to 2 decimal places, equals 1.53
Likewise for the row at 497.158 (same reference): 1.42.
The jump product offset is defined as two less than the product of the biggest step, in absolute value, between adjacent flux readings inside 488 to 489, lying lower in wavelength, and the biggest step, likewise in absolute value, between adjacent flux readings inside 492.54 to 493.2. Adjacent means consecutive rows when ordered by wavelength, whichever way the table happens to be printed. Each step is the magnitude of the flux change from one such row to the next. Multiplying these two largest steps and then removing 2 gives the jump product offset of -1.1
